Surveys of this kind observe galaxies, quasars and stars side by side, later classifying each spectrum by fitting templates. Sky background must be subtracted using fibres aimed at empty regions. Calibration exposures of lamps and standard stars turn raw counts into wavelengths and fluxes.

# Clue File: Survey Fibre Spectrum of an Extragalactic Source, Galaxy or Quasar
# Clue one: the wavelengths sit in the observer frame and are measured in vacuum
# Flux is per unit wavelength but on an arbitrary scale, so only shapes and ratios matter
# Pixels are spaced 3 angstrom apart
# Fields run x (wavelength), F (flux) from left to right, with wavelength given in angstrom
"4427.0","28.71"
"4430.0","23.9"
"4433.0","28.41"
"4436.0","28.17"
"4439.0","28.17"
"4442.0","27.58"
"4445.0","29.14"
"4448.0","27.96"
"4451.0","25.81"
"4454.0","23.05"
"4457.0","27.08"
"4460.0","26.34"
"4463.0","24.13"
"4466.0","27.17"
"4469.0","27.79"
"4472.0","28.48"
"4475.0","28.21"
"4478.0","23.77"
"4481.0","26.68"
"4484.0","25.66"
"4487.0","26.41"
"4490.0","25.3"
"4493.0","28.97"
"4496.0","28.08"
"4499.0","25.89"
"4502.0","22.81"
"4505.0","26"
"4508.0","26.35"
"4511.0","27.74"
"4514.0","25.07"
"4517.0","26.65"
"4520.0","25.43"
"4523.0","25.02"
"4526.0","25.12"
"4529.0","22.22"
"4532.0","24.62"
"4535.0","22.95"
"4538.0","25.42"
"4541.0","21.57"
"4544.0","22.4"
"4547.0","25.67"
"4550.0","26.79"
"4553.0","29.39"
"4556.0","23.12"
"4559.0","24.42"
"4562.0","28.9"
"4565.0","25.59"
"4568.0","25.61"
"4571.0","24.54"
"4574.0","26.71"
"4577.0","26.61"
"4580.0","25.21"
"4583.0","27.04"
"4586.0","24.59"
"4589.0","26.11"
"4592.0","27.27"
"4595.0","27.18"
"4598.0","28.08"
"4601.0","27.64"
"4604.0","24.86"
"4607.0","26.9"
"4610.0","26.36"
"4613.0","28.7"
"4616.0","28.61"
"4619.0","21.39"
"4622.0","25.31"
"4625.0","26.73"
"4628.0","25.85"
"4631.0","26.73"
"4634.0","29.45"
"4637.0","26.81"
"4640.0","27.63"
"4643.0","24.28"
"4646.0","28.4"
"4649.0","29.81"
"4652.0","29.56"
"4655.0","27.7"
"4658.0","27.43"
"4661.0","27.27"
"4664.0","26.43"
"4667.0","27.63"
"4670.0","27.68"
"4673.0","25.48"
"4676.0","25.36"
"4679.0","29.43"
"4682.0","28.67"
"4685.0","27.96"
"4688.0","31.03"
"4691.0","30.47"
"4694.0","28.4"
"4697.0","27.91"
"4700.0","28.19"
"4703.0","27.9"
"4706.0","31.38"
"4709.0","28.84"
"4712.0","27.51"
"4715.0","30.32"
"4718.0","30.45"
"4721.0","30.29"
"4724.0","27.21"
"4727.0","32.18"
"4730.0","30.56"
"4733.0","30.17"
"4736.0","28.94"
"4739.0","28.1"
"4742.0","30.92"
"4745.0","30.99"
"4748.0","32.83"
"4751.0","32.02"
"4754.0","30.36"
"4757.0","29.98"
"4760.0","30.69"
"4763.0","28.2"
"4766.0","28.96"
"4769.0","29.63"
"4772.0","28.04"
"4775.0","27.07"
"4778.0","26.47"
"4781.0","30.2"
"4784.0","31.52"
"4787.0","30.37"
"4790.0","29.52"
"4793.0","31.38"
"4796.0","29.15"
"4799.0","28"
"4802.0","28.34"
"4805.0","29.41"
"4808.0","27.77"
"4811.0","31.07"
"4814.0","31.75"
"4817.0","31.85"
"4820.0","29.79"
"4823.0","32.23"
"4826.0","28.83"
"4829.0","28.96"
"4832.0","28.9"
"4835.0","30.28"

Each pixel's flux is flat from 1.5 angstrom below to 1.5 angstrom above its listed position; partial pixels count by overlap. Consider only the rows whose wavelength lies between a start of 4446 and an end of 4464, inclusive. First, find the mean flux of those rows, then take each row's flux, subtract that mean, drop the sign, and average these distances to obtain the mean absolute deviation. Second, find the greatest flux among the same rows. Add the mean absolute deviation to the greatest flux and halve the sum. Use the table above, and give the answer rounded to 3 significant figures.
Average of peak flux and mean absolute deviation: 14.7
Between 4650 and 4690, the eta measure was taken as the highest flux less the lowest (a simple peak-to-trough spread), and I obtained 5.7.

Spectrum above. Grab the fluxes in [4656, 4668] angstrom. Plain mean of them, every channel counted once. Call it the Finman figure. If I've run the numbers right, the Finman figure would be 27.2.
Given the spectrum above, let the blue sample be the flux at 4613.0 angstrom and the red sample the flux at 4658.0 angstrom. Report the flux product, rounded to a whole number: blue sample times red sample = 787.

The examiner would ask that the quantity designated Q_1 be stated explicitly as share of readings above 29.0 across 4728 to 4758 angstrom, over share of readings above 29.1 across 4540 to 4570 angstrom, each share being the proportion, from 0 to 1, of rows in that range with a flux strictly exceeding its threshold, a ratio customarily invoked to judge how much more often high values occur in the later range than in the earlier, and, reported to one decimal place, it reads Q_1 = 8.0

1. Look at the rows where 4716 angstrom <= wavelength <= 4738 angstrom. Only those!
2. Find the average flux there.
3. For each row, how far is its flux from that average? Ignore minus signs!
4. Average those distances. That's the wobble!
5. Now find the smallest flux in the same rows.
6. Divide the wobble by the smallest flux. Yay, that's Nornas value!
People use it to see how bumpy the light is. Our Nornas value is 0.040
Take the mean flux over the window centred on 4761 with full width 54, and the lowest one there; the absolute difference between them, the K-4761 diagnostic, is 3.3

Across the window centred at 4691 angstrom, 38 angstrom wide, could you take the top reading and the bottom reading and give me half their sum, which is 28.4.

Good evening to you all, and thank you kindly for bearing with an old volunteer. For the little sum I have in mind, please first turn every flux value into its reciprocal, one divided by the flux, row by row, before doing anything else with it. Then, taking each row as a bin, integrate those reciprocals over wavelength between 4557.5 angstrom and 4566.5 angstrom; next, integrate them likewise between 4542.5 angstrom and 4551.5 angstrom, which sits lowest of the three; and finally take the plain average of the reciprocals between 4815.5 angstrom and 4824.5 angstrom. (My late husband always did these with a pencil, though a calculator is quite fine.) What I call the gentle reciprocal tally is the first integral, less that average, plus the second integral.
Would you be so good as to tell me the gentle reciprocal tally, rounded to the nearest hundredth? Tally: 0.67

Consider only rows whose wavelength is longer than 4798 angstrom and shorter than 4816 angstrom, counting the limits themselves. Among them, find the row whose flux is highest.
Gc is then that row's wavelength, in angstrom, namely 4814.0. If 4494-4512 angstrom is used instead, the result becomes 4496.0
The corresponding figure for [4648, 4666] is 4649.0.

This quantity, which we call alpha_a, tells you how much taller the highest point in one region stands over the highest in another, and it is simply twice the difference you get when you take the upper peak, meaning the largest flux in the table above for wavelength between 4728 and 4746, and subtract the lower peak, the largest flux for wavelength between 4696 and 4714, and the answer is -0.8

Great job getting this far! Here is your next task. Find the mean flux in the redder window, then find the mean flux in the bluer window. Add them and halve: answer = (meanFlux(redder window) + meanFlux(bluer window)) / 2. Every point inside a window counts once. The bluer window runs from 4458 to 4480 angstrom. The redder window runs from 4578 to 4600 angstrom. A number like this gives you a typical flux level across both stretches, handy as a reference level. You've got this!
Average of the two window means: 26.5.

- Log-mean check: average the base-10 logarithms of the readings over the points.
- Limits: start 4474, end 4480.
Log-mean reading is 1.41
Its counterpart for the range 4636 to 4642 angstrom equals 1.43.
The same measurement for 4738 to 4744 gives 1.47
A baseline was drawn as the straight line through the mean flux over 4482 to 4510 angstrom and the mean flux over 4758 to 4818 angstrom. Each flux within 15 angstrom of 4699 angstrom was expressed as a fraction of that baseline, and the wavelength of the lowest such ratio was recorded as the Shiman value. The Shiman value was 4712.0 angstrom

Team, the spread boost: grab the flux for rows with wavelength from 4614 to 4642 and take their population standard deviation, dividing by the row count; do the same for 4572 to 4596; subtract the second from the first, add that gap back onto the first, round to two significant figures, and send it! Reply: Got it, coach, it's 3.4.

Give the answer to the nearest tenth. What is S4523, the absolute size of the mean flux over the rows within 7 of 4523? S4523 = 24.9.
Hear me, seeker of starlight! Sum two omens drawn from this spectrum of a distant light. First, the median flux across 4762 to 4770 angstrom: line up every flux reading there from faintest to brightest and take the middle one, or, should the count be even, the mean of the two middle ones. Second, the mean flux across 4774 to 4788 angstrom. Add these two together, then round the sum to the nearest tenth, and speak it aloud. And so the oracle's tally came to 58.1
